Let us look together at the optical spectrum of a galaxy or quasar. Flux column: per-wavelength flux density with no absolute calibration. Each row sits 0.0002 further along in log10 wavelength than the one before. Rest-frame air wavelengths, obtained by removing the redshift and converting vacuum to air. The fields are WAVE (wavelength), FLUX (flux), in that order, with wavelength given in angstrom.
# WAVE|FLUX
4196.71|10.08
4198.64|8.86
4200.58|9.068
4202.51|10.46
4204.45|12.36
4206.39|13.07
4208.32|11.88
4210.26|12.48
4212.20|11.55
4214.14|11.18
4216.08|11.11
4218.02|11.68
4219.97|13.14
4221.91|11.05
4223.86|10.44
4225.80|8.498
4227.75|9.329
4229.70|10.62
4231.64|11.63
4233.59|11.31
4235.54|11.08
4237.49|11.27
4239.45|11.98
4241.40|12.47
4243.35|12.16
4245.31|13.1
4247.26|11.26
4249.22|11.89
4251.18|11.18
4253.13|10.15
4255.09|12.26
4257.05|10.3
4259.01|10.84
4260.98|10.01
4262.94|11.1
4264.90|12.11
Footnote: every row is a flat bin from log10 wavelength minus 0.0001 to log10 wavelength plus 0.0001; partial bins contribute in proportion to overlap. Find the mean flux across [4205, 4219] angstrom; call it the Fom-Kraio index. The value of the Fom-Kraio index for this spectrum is 11.9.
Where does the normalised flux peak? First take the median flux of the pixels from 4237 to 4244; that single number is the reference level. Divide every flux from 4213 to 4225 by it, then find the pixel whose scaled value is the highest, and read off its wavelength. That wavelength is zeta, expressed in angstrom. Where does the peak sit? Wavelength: 4219.97 angstrom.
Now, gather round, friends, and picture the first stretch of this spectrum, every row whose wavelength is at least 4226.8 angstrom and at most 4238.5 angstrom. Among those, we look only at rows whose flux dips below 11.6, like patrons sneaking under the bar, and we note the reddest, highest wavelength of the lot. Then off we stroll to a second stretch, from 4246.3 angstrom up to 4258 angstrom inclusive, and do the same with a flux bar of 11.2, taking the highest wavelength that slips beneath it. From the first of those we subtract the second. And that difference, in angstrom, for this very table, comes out -19.6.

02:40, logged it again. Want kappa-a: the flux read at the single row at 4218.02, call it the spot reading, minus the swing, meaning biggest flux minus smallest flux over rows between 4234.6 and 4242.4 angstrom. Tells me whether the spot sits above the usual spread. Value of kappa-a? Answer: 10.3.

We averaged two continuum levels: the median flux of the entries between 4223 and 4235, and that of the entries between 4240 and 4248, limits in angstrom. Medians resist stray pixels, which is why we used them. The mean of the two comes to 11.42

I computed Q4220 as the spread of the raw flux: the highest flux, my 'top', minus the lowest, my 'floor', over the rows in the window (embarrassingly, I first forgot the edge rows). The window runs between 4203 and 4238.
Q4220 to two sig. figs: 4.6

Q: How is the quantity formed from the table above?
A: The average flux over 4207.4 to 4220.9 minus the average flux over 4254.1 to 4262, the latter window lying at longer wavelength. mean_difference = 1.0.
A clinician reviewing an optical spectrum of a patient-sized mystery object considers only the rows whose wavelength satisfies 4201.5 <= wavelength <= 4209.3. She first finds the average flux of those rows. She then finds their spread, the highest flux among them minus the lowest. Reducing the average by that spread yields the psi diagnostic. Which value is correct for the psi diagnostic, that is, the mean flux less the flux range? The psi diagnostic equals 9.3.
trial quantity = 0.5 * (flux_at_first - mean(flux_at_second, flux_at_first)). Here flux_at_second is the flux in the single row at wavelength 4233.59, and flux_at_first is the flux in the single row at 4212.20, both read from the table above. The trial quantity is 0.1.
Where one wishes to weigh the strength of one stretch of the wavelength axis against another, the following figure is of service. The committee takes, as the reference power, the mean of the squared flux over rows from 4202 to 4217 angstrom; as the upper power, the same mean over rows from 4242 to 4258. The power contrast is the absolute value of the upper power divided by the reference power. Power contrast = 0.96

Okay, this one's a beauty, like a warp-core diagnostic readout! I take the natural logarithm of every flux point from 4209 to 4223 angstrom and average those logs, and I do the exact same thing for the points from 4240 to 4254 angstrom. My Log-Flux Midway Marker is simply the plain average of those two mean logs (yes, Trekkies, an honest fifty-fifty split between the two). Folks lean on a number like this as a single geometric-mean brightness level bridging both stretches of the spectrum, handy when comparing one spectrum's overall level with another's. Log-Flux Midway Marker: 2.46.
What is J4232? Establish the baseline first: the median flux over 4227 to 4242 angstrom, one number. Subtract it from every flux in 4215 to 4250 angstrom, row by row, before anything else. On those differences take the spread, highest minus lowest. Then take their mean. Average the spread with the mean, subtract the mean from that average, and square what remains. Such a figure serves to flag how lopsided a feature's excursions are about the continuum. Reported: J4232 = 5.3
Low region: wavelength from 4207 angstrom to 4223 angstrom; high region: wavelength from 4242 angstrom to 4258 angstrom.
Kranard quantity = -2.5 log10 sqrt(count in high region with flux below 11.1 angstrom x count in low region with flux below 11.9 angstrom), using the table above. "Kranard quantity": -1.35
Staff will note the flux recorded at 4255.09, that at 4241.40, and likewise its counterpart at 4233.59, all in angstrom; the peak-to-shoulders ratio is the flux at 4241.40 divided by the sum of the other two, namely 0.53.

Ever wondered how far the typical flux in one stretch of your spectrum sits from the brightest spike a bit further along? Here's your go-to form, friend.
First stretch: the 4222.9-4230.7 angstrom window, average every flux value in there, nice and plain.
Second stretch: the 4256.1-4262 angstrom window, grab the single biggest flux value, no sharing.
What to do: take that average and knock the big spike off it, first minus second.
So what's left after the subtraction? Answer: -1.1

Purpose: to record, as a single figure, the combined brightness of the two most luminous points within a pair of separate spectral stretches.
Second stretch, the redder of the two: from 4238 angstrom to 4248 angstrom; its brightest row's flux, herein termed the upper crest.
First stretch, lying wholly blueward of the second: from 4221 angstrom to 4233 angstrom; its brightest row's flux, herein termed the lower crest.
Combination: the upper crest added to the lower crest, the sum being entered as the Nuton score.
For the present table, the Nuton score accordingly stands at 24.7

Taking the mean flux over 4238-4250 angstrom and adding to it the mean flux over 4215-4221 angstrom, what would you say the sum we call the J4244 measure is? 24.1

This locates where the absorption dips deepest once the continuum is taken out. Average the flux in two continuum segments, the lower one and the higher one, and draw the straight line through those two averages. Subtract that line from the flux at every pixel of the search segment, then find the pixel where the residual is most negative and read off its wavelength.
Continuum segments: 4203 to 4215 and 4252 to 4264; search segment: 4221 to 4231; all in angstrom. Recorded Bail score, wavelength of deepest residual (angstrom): 4225.80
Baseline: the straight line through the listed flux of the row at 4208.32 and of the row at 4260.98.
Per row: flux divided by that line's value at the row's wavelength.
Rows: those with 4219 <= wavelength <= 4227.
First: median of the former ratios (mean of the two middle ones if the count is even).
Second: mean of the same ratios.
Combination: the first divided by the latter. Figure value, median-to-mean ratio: 1.00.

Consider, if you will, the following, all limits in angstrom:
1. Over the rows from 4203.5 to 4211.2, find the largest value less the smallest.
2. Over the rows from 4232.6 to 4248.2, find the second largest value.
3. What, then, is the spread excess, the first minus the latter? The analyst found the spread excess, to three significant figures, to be -11.3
